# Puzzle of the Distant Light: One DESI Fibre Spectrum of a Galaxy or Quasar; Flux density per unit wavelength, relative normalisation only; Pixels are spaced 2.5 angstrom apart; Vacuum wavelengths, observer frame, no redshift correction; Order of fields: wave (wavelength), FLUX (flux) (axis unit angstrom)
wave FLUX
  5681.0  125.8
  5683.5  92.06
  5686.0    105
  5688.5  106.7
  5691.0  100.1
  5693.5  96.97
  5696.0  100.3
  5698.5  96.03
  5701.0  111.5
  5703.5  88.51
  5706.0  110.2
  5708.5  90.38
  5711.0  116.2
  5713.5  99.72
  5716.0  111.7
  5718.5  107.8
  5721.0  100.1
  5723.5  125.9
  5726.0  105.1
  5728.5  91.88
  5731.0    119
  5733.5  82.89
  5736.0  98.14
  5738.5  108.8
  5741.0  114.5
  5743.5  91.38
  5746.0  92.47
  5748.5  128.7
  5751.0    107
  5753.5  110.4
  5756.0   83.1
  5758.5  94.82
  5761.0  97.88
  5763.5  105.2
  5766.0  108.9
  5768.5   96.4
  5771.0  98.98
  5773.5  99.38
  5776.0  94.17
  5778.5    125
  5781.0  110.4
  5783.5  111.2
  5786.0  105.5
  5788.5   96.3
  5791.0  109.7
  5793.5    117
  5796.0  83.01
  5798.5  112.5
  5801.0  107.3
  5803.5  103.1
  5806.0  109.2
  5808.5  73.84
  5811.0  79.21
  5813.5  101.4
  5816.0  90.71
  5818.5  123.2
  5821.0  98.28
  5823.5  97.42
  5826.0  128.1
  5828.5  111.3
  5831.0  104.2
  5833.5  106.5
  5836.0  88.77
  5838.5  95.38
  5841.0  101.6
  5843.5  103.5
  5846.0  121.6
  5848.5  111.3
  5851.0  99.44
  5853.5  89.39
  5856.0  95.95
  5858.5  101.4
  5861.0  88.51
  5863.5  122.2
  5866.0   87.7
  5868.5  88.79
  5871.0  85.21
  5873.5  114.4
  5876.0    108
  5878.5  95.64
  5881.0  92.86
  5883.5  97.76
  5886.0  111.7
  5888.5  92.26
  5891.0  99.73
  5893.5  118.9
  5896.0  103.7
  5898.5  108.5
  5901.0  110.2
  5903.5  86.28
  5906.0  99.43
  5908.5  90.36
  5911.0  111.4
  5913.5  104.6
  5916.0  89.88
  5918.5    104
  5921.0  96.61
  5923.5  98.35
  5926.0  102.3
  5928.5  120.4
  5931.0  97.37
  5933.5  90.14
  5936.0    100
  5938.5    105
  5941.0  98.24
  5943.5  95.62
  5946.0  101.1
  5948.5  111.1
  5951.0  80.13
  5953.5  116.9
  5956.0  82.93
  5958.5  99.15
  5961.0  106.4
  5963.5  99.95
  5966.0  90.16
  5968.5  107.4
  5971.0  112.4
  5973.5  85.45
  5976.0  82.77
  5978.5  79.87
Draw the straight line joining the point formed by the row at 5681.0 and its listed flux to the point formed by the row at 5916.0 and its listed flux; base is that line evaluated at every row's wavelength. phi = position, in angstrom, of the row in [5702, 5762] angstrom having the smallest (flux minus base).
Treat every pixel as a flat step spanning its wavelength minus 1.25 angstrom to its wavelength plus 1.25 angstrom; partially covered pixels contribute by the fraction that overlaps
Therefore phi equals 5733.5 angstrom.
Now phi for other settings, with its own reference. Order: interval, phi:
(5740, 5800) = 5756.0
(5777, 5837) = 5808.5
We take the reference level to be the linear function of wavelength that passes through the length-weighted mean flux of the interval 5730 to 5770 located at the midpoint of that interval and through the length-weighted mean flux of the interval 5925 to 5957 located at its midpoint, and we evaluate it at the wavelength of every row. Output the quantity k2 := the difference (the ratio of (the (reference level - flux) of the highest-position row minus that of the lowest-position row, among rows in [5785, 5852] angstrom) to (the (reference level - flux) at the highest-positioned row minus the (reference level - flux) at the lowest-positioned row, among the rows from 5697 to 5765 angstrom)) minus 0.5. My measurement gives -1.04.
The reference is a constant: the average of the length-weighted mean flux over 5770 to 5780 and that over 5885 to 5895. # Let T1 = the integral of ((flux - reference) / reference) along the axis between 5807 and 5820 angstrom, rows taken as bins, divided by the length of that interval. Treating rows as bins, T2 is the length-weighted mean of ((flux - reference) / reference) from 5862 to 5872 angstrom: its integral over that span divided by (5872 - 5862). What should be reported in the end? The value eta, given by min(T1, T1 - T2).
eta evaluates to -0.10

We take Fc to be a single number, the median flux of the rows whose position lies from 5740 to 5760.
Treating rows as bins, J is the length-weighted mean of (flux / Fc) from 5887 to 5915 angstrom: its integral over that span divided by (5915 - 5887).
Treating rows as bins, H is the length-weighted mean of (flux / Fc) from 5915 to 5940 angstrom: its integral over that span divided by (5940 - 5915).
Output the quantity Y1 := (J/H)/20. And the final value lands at 0.0509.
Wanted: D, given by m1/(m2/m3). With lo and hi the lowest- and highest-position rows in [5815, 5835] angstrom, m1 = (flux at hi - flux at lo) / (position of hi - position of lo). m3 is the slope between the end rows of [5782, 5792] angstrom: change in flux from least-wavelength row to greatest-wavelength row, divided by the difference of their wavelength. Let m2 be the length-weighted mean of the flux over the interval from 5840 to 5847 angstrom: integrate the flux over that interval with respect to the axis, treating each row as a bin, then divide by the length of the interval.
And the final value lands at 0.00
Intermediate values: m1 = 1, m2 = 109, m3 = -0.2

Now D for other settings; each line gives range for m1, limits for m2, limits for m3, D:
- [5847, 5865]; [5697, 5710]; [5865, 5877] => 0.01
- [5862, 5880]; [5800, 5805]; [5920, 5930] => -0.05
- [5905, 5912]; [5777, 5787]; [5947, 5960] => -0.03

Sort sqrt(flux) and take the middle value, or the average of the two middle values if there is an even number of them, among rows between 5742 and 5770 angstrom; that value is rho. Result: 9.9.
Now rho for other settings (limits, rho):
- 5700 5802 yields 10.3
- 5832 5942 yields 10.0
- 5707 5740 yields 10.3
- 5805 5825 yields 9.9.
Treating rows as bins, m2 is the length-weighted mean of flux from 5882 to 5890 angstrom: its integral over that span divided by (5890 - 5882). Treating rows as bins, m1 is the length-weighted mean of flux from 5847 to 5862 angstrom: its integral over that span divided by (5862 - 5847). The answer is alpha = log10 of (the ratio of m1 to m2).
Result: -0.01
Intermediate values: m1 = 98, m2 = 100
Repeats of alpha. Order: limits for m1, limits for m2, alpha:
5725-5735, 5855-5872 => 0.02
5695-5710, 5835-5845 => 0.01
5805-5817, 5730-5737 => -0.04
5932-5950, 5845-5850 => -0.06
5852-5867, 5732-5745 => -0.01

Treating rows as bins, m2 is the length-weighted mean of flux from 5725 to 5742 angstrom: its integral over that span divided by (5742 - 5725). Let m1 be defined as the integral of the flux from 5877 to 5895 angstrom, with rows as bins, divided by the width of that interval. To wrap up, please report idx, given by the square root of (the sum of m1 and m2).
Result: 14.3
